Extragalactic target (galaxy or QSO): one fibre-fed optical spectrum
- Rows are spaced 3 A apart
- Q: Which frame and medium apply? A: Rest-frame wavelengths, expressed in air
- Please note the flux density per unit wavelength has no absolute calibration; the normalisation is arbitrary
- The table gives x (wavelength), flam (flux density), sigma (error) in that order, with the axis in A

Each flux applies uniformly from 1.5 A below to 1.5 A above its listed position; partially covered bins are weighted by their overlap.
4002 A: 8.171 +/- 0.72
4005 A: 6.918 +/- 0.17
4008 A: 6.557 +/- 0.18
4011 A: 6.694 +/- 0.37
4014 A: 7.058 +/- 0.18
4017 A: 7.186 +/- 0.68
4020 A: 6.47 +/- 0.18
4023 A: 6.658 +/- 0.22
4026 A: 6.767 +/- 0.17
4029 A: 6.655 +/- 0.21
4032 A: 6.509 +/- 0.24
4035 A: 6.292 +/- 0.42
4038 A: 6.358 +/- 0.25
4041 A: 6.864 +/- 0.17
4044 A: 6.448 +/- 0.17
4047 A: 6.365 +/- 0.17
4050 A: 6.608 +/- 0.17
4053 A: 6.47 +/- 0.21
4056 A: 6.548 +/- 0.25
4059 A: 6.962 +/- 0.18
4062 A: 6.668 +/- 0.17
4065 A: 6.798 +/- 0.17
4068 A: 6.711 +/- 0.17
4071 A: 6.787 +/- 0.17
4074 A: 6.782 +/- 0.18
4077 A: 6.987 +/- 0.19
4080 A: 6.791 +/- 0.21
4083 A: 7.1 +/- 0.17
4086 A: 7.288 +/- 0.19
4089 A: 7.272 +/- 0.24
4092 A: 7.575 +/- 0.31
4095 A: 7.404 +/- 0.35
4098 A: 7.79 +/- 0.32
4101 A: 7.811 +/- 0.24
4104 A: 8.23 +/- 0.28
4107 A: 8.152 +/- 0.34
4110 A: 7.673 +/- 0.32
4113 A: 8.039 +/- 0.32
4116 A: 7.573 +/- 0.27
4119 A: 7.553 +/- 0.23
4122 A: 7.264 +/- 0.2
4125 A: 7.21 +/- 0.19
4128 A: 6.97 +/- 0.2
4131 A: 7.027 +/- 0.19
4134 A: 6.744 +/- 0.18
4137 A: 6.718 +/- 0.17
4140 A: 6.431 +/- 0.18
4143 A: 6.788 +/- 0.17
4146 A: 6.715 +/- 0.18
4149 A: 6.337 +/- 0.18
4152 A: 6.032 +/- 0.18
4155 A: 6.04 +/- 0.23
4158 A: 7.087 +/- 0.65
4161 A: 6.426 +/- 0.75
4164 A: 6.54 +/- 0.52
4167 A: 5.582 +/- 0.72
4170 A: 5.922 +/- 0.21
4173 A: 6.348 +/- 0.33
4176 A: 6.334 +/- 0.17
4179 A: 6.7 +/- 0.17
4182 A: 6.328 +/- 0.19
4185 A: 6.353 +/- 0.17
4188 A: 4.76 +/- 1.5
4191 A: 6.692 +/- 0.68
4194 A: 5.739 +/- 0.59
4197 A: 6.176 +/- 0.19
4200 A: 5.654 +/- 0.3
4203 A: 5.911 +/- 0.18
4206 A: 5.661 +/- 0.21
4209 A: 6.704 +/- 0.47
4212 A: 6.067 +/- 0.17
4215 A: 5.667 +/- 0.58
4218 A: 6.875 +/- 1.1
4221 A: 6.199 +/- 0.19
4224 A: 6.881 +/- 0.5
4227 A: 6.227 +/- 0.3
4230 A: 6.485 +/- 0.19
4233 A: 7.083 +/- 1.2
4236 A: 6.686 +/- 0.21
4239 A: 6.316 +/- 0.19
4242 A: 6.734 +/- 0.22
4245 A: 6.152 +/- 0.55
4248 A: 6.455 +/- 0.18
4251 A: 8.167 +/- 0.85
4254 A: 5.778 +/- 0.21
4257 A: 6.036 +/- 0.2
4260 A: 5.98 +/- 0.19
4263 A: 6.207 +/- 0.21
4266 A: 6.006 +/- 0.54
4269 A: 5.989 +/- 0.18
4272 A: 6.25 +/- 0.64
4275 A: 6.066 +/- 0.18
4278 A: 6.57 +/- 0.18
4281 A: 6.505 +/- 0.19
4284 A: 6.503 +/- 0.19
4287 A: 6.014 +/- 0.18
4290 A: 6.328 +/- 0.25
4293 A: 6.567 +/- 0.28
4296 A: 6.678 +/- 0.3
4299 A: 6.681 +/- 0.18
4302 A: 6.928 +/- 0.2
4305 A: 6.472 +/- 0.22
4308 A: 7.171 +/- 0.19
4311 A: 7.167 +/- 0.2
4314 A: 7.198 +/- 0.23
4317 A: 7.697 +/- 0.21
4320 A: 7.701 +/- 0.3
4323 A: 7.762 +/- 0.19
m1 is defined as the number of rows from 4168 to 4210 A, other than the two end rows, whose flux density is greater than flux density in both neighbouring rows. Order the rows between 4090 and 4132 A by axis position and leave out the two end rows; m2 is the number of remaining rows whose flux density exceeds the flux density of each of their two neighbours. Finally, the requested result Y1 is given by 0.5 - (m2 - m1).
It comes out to 4.5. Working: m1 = 6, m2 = 2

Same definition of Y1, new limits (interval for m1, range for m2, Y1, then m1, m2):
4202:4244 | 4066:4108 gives -0.5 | 4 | 5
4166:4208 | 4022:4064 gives 2.5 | 6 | 4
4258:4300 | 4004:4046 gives 0.5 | 3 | 3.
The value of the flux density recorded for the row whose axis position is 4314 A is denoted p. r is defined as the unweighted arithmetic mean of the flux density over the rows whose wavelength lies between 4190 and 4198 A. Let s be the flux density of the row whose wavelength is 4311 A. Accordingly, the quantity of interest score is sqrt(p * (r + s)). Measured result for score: 9.8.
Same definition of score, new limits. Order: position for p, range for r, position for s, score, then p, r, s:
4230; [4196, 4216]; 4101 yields 9.5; 6.485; 6.0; 7.811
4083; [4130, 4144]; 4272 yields 9.6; 7.1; 6.7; 6.25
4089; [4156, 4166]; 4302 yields 9.9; 7.272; 6.7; 6.928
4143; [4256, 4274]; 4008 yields 9.3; 6.788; 6.1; 6.557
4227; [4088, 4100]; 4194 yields 9.1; 6.227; 7.5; 5.739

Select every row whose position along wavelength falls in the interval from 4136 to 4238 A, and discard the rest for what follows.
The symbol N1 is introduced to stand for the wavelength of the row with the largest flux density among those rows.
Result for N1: 4158 A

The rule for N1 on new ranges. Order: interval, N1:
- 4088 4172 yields 4104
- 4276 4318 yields 4317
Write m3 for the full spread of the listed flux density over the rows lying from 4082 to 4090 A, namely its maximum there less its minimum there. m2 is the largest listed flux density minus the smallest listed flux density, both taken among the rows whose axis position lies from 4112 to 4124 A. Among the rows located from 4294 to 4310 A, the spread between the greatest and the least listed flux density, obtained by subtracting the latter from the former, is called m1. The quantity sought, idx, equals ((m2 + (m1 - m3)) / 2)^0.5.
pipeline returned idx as 0.80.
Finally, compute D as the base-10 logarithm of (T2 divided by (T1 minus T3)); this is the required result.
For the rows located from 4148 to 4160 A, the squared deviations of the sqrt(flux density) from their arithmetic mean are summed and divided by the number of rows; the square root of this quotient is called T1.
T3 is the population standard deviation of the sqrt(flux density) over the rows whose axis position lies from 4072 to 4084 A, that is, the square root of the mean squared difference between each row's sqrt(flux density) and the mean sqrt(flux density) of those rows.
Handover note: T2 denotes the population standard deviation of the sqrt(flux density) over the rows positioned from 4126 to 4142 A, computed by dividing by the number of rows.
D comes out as -0.2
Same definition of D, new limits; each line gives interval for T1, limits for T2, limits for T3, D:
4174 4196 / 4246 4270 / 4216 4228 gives 0.3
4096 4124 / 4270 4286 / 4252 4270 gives 0.1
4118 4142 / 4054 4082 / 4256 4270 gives -0.3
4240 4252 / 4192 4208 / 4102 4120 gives -0.4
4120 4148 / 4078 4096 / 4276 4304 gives 1.7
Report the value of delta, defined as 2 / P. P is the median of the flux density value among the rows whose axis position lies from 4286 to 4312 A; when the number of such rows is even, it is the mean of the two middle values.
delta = 0.299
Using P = 6.68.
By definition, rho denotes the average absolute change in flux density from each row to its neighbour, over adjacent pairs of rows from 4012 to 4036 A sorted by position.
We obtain 0.23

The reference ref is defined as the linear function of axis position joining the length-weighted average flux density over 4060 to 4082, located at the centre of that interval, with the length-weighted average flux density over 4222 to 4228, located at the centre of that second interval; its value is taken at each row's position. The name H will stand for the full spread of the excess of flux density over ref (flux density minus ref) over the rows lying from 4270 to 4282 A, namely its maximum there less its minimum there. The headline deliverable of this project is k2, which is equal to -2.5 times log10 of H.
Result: 0.7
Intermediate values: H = 0.51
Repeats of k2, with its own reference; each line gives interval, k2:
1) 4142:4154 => 0.3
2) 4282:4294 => 0.6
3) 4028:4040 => 1.1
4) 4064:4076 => 2.7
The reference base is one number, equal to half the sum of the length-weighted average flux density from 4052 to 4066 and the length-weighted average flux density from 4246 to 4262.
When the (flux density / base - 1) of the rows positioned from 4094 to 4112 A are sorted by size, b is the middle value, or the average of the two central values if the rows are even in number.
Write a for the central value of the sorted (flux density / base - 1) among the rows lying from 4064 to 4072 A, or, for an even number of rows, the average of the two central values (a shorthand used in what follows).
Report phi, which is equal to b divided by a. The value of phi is 5.9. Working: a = 0.03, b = 0.19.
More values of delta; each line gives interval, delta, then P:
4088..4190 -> 0.296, 6.77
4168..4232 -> 0.321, 6.23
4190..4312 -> 0.316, 6.33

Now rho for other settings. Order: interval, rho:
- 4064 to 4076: 0.06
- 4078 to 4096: 0.20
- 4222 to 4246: 0.47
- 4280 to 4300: 0.19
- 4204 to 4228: 0.76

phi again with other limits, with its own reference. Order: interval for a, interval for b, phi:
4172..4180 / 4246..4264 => 2.0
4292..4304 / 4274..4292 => -1.6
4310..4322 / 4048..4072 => 0.1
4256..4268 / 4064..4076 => -0.4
